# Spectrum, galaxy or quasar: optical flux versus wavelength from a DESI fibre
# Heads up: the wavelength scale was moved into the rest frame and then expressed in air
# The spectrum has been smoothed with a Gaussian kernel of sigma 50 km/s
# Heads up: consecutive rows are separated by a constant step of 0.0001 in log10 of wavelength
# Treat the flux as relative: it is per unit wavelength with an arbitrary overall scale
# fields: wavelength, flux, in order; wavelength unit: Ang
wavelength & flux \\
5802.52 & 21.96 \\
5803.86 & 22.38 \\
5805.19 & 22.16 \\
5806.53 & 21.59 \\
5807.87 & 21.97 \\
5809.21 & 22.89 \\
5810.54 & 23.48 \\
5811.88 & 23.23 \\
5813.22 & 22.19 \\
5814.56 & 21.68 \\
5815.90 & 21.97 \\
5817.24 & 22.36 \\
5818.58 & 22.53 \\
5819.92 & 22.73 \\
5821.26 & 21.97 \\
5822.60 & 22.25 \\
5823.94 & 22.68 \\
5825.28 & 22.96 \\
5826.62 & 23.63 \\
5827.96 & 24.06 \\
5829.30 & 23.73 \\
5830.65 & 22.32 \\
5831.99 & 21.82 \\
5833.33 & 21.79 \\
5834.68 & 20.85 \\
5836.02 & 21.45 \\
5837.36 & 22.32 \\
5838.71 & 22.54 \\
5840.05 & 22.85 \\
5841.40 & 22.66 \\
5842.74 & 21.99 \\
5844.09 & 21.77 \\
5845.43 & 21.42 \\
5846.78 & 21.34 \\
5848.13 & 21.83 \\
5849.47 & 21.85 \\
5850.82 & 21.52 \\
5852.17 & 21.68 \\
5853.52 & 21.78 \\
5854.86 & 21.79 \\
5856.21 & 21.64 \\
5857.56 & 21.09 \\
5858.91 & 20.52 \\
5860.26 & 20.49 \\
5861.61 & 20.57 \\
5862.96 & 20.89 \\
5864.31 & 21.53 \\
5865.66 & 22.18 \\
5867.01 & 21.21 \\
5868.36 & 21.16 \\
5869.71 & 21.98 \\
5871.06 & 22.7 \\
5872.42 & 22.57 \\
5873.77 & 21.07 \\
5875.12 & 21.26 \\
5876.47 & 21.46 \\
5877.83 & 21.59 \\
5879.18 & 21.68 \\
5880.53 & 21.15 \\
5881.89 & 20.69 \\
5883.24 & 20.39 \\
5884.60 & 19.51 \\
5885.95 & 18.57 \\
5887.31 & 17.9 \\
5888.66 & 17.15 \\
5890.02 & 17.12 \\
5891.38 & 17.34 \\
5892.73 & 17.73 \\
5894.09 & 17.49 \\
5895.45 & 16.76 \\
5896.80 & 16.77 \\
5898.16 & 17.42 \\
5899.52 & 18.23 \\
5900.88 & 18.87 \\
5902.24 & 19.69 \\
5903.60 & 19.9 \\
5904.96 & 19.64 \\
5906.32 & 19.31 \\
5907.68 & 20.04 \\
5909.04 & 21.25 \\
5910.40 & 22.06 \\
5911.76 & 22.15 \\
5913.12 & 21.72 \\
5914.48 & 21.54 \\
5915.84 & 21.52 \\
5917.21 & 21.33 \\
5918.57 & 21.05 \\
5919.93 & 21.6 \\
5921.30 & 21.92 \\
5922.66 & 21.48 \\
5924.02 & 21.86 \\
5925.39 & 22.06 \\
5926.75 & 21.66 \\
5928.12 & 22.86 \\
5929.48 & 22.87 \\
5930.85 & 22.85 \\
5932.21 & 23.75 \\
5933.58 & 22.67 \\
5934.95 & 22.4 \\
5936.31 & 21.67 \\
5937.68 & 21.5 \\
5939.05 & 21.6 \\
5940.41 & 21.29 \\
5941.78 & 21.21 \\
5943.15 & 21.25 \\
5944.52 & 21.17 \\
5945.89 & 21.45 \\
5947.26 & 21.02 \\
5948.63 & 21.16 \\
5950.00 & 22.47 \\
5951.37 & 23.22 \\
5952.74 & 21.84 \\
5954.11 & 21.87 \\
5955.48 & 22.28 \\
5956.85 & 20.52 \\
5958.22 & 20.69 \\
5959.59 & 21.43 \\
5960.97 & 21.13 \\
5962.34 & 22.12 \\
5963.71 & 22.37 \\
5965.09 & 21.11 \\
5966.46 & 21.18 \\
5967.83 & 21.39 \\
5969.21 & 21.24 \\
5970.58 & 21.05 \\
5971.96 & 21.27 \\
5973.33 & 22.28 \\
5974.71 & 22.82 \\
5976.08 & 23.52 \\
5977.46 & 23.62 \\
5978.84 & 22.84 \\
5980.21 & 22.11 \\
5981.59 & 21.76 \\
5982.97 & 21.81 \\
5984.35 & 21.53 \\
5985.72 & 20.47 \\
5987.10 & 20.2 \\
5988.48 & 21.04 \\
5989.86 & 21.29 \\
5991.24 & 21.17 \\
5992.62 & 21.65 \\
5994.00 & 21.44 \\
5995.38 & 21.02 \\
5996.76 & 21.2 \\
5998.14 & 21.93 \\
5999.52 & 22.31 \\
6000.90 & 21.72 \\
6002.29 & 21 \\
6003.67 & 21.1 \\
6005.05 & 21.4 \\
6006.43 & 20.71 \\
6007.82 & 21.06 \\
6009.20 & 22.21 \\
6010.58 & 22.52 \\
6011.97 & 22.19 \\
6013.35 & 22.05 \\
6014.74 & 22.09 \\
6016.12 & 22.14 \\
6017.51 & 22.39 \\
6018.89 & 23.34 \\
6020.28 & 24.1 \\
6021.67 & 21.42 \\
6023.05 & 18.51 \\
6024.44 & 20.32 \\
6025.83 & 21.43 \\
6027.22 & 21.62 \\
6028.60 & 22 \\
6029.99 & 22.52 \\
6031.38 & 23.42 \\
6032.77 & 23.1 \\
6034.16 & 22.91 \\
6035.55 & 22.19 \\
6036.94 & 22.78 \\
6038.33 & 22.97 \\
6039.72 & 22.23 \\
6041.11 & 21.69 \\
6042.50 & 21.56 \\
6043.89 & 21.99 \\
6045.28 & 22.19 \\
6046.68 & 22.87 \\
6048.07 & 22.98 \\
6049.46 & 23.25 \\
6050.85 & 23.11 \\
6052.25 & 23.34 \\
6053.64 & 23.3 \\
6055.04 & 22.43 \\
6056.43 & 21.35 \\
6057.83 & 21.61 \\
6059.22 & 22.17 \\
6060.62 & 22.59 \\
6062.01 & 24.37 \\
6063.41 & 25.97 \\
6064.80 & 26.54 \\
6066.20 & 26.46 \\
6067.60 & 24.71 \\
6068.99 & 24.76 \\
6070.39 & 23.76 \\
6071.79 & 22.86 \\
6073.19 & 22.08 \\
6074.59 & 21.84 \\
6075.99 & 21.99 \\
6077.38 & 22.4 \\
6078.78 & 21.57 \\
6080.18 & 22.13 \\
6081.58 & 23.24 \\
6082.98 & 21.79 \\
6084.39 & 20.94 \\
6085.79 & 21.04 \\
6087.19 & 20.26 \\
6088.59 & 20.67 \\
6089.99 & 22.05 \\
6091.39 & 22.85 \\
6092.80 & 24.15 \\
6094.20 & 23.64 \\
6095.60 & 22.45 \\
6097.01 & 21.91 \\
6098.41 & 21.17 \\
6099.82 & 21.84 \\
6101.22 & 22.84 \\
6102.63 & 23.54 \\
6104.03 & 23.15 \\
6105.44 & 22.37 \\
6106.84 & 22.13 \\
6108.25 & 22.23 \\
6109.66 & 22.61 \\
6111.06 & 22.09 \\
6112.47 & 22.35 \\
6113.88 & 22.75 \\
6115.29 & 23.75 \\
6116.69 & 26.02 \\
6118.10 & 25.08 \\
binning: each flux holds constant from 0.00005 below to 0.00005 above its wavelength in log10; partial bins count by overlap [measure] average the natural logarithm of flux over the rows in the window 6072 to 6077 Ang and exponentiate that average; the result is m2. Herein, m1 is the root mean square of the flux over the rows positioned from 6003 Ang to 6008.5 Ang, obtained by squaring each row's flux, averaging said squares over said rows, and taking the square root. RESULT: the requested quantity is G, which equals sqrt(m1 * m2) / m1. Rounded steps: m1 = 21.1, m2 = 22.0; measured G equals 1.02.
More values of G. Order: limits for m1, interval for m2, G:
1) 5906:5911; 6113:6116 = 1.06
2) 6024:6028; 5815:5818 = 1.02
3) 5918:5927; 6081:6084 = 1.02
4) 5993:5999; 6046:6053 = 1.04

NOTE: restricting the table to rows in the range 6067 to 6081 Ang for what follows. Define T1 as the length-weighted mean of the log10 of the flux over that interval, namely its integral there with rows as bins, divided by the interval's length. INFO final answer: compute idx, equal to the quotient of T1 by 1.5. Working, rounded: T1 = 1.36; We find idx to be 0.905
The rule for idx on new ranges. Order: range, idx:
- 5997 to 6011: 0.889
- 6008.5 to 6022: 0.901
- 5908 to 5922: 0.889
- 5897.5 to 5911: 0.861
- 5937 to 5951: 0.887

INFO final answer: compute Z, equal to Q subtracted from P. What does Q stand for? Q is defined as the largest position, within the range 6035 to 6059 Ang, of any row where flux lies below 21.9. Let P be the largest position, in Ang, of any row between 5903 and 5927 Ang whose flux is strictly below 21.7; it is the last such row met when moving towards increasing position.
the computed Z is -131.1 Ang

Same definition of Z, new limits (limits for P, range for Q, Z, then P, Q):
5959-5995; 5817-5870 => 125.6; 5994.00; 5868.36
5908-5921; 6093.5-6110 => -179.9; 5919.93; 6099.82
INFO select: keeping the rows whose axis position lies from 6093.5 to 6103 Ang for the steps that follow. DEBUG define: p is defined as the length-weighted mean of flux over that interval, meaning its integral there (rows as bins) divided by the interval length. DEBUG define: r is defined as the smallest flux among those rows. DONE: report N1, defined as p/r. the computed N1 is 1.06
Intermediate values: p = 22.4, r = 21.17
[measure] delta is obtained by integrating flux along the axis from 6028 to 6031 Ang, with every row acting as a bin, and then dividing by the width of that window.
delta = 22.4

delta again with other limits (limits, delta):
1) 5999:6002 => 21.8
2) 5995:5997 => 21.1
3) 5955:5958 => 21.3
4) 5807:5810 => 22.4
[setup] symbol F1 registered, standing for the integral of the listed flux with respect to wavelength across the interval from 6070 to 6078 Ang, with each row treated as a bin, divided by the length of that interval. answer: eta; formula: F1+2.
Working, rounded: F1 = 22.4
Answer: 24.4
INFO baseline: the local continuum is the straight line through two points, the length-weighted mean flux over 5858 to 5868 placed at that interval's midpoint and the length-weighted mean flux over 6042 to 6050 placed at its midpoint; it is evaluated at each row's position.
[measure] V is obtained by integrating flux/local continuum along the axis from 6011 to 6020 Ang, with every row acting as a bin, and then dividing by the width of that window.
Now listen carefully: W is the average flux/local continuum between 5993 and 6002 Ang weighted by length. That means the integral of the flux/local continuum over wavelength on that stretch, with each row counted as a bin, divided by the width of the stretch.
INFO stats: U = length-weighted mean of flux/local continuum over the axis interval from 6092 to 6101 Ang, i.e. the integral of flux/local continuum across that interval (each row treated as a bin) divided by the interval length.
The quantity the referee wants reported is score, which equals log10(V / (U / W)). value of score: 0.000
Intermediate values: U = 0.99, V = 1.01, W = 0.98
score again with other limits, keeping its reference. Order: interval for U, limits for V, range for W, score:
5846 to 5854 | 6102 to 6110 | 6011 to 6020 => -0.015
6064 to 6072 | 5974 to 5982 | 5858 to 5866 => -0.028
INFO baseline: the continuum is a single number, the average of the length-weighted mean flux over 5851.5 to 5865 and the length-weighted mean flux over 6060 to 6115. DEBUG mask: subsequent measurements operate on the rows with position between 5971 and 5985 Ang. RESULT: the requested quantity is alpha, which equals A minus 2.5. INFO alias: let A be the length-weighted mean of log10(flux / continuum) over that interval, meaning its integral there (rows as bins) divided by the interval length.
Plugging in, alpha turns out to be -2.49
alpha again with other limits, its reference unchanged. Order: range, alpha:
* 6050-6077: -2.47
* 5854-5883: -2.51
